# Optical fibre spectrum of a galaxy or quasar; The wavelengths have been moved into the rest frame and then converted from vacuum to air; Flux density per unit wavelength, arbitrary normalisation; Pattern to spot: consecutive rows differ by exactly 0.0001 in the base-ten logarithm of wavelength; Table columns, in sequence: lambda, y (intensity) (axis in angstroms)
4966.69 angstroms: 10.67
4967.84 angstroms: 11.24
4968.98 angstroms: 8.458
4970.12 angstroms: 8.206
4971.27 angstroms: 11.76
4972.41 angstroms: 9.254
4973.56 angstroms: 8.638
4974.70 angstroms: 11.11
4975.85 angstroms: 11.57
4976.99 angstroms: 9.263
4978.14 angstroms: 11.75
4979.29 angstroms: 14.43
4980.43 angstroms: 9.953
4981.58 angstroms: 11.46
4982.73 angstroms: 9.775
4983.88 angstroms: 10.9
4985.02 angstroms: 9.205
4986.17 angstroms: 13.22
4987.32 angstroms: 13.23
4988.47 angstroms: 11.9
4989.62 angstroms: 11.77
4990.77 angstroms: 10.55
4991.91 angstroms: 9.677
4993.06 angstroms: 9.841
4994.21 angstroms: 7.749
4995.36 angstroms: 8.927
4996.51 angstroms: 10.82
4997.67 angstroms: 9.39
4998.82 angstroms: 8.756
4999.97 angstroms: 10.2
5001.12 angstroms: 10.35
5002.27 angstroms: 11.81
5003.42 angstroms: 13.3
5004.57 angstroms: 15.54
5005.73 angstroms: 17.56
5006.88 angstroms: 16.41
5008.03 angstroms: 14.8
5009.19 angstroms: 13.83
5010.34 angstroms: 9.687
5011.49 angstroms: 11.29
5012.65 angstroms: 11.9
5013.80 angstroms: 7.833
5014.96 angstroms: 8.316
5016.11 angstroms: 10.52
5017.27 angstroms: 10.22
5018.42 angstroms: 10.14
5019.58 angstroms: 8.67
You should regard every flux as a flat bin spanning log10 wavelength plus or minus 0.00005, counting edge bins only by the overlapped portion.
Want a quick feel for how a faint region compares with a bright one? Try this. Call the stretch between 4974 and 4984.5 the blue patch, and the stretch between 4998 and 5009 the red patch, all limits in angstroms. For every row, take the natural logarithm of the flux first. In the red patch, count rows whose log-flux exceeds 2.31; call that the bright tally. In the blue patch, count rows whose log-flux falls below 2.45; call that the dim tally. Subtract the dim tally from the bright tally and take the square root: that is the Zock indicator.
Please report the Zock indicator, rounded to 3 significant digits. 1.00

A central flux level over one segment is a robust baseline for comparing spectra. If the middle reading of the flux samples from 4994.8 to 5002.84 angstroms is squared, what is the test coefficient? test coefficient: 104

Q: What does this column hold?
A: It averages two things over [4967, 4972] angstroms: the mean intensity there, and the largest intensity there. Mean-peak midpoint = 10.8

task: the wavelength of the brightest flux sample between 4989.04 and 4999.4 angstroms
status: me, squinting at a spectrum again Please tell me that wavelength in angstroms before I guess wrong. 4989.62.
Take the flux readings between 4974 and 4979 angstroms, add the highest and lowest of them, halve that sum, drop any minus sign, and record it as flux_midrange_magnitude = 10.5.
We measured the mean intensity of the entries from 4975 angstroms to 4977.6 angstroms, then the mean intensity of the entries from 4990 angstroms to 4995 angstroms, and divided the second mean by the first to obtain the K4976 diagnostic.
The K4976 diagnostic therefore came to 0.91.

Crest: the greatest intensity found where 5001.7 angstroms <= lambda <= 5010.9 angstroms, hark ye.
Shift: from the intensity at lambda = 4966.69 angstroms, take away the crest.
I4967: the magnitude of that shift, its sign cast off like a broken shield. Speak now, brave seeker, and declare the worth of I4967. 6.9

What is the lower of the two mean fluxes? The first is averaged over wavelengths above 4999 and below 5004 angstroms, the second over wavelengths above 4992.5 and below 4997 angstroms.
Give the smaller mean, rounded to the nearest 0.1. 9.3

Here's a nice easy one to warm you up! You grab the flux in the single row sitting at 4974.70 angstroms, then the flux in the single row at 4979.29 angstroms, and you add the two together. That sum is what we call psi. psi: 26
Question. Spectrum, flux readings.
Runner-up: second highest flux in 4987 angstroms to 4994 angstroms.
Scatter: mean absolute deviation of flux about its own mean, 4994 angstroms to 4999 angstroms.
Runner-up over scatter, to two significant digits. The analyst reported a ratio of 15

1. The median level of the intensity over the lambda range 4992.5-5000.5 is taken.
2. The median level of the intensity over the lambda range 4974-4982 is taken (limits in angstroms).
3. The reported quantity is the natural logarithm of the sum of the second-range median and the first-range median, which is 3.04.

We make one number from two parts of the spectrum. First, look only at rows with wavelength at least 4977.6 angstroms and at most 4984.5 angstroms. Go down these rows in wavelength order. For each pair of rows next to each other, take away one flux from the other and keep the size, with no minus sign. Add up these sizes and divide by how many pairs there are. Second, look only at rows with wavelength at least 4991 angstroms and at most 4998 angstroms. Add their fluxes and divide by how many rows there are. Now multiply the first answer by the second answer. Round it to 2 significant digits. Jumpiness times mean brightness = 22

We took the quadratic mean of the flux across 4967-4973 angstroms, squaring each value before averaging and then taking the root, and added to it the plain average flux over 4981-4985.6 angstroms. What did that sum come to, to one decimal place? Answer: 20.2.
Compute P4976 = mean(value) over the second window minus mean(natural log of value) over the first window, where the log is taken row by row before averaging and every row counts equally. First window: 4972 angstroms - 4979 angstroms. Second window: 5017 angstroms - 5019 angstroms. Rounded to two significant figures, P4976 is 7.9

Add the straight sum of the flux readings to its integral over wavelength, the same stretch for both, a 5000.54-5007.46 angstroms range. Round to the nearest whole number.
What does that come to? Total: 183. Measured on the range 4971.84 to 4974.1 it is 38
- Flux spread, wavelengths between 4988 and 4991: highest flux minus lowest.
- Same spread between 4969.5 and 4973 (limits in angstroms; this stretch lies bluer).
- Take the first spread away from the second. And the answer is 2.2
